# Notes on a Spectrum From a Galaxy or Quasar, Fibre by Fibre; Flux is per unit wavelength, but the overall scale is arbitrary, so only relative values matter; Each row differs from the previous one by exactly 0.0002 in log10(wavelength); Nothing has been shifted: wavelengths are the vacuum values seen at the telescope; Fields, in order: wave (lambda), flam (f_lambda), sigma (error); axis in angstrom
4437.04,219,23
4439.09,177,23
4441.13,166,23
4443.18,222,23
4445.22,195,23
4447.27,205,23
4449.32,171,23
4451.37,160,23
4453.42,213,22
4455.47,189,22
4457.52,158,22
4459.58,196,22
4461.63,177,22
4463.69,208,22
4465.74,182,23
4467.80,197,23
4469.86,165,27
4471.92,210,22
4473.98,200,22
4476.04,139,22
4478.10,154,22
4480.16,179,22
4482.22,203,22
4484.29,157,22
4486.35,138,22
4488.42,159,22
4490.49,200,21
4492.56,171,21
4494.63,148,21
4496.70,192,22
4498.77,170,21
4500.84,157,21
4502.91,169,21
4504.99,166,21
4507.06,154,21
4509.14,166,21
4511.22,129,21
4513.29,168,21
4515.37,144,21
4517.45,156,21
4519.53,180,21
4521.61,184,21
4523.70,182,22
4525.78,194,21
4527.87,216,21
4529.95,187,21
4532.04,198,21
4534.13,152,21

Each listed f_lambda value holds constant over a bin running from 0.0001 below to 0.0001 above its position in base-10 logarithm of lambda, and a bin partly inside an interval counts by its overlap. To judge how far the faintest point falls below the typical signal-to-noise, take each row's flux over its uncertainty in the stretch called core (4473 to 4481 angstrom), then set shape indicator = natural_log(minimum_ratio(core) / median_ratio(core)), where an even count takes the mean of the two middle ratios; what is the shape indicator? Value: -0.18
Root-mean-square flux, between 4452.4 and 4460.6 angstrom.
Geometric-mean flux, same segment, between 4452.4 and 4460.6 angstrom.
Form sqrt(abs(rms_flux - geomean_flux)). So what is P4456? 1.46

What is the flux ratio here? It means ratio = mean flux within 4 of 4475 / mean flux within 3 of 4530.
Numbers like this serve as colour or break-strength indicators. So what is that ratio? 0.88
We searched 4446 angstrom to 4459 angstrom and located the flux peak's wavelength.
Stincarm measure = 4453.42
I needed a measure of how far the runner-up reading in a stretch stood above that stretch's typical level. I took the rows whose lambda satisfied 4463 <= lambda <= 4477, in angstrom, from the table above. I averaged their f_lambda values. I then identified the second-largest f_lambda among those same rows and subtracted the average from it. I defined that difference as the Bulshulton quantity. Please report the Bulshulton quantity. 22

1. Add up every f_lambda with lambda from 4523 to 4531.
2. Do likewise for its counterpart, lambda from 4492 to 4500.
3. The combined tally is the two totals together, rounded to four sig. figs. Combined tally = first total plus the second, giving 1460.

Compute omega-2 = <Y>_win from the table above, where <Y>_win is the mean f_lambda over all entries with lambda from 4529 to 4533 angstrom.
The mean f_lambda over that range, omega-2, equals 192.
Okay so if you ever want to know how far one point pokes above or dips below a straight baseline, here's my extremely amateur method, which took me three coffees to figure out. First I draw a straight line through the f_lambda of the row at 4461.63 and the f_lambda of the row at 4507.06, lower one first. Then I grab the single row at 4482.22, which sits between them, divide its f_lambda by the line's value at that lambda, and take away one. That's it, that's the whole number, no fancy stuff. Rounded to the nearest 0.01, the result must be 0.22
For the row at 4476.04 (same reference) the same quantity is -0.18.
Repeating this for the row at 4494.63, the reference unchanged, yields -0.08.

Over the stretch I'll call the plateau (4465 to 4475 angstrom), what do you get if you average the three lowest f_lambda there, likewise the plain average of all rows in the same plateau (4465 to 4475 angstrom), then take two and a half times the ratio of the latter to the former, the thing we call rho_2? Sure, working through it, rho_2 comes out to 2.63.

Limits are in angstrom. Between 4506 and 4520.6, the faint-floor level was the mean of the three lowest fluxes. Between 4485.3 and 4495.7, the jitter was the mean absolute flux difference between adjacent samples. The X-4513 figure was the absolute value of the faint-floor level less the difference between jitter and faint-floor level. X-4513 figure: 256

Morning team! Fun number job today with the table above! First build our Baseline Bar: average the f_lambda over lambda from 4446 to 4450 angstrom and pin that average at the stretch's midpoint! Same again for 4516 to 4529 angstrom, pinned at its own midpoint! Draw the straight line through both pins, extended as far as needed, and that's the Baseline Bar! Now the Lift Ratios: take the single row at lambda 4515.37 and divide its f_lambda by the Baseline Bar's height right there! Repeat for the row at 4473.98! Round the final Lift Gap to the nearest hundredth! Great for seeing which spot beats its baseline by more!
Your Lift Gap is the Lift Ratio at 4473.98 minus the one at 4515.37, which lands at 0.29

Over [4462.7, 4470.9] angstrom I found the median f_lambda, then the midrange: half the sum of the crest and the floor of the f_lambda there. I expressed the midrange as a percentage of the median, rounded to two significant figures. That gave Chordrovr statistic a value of 98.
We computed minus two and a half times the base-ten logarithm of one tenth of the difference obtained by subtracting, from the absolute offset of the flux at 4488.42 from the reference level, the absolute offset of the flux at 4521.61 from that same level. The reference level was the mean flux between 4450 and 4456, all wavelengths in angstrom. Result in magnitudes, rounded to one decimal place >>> -1.0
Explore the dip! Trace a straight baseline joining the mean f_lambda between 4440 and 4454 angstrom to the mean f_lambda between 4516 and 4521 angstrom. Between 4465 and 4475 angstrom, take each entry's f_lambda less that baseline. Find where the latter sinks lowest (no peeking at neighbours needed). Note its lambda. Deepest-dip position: 4469.86 angstrom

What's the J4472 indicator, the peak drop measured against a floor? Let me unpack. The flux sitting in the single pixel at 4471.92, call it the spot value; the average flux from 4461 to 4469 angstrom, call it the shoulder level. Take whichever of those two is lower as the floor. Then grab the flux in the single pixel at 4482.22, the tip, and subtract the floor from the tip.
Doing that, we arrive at 12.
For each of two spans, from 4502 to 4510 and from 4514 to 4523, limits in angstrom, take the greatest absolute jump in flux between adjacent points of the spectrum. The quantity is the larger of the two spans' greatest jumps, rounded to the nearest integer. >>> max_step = 24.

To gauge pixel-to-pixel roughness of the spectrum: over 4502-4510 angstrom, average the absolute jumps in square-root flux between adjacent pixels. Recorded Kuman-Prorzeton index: 0.35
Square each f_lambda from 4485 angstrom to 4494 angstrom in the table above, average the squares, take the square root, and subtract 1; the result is 167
